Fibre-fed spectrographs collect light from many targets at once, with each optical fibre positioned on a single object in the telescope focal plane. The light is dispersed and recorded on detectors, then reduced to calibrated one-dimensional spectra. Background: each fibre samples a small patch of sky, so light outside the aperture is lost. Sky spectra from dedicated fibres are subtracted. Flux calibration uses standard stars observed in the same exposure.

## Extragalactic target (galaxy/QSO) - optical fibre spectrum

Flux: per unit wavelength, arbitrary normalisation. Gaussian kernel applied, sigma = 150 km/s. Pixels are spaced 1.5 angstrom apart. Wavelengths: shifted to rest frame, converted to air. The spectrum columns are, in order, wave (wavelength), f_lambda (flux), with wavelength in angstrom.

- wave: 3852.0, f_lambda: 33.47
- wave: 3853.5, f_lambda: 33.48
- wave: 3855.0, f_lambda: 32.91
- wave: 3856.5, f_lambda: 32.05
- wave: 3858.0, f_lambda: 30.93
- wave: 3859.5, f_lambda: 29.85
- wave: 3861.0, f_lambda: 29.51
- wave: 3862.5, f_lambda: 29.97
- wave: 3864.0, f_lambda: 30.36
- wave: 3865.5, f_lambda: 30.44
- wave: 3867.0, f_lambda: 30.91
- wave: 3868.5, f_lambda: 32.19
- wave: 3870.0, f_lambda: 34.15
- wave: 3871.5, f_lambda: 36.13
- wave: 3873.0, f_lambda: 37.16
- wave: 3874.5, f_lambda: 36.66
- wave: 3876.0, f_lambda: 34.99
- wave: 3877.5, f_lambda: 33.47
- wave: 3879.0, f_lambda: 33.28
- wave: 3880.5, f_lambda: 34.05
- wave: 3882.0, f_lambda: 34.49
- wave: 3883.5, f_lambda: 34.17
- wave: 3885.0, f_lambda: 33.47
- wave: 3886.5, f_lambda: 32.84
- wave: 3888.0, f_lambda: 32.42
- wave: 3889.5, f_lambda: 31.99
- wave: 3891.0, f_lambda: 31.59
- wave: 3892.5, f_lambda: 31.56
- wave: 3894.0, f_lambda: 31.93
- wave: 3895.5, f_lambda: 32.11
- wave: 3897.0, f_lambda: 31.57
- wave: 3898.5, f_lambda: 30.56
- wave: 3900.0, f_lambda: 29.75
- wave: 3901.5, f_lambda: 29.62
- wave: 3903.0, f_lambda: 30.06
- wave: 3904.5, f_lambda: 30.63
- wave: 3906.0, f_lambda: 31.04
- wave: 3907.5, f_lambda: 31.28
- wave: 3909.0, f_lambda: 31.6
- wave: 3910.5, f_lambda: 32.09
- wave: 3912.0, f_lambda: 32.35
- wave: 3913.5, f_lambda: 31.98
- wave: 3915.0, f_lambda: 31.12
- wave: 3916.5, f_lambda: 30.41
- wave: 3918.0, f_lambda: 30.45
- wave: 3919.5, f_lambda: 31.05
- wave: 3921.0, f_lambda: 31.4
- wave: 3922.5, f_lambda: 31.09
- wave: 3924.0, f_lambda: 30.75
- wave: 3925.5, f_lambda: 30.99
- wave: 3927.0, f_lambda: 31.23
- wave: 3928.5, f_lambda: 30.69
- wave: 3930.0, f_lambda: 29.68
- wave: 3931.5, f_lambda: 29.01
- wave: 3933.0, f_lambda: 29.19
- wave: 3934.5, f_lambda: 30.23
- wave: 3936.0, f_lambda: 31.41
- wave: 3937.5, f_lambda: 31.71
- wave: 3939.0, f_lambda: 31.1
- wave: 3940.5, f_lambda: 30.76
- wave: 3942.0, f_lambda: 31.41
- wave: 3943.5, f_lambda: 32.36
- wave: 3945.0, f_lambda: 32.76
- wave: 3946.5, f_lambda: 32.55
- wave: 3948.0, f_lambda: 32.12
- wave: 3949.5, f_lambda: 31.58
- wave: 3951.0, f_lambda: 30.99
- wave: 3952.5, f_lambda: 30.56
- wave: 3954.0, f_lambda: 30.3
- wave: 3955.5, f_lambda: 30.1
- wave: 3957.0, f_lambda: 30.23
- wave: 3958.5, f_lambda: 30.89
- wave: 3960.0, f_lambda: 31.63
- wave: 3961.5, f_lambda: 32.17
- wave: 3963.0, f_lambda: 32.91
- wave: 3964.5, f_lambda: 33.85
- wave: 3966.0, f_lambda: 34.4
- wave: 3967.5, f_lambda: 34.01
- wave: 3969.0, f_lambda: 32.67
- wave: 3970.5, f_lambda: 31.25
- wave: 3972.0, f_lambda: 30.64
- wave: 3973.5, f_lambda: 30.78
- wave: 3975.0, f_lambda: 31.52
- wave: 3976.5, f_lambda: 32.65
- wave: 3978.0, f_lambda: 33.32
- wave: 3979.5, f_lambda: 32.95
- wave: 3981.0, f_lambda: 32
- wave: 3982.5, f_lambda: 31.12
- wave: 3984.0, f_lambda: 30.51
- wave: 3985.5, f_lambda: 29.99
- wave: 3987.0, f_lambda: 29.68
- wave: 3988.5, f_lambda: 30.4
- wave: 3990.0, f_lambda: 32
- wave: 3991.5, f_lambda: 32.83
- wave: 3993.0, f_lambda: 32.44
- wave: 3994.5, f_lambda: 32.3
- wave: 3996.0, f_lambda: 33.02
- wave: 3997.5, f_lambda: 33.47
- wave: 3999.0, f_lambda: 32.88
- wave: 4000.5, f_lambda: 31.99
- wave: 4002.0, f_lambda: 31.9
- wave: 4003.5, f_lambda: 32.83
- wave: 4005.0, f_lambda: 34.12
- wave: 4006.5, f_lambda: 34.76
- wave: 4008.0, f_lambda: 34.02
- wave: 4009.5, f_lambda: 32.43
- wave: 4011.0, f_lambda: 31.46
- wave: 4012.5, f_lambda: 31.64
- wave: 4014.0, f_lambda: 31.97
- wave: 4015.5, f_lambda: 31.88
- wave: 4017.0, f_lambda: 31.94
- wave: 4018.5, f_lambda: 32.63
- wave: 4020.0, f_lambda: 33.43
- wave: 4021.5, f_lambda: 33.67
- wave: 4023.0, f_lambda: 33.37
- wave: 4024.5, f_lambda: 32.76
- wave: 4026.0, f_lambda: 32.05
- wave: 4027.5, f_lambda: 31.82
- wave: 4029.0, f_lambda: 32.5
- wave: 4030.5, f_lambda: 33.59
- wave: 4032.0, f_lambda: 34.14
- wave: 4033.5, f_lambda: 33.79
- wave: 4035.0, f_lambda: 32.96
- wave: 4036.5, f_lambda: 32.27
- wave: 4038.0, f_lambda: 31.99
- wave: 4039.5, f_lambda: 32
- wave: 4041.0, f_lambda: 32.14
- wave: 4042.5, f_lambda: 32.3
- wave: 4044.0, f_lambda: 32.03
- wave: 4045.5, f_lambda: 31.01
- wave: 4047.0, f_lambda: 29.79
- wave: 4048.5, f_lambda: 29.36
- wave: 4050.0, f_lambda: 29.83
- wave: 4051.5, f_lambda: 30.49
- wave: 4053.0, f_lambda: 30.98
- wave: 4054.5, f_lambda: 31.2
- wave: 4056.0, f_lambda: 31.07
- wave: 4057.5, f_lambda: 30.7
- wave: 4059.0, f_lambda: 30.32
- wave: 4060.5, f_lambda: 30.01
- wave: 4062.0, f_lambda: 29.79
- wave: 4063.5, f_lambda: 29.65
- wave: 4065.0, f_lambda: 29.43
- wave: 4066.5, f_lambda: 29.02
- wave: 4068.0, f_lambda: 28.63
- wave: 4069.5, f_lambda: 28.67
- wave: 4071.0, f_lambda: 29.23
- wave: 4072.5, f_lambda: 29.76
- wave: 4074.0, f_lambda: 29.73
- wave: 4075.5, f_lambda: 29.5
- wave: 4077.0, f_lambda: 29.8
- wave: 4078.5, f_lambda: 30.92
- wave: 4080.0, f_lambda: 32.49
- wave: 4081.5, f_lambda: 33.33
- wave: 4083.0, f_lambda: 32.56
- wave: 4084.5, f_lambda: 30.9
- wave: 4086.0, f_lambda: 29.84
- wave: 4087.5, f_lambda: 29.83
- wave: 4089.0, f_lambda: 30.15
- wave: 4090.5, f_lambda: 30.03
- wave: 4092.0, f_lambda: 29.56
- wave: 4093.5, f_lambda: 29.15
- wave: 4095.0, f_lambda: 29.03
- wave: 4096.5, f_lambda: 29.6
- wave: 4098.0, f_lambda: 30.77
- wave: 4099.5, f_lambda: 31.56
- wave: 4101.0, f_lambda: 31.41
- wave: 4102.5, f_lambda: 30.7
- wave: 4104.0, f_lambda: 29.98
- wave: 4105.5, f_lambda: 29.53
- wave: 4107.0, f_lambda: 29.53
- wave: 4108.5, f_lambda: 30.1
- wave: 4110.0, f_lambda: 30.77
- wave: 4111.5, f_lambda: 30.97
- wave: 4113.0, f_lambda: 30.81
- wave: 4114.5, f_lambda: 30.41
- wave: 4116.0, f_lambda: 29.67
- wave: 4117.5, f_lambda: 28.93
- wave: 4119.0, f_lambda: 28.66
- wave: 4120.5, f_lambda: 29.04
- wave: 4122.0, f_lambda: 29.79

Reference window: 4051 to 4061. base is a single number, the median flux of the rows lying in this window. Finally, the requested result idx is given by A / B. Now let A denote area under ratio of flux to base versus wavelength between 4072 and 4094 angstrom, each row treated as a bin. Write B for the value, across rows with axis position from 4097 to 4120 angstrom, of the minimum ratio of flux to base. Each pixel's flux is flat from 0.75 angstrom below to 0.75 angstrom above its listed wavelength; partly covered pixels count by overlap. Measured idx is 23.4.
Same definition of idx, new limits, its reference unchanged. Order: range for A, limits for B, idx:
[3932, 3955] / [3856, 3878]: 24.3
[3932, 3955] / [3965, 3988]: 24.2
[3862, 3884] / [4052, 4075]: 25.8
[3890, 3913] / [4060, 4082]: 25.1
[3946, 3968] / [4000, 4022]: 22.3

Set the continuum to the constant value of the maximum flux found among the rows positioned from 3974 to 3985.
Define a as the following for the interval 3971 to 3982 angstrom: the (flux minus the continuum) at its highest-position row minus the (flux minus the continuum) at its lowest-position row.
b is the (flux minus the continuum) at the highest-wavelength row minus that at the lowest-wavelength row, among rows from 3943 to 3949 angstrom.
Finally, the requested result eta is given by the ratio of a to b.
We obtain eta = -5.7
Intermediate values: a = 1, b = 0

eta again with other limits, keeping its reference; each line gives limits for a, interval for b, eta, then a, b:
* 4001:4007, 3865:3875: 0.5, 3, 6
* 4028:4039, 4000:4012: 1.0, -1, -1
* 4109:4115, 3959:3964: -0.3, 0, 1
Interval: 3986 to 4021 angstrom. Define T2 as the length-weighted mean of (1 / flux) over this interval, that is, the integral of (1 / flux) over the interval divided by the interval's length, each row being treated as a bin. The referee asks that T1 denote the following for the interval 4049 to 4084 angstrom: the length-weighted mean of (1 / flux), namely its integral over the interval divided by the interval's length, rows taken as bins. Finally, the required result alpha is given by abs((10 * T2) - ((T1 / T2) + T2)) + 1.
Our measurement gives 1.79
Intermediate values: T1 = 0.0330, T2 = 0.0309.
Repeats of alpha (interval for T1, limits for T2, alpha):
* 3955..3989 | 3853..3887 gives 1.76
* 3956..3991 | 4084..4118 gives 1.65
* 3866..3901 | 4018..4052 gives 1.69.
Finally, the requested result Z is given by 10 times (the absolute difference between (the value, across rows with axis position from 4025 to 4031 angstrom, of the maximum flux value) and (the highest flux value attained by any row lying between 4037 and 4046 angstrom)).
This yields 13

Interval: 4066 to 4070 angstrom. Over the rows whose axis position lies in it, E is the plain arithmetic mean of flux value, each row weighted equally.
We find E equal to 28.8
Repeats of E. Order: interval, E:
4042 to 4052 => 30.7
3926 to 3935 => 30.0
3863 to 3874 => 33.0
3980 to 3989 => 30.6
